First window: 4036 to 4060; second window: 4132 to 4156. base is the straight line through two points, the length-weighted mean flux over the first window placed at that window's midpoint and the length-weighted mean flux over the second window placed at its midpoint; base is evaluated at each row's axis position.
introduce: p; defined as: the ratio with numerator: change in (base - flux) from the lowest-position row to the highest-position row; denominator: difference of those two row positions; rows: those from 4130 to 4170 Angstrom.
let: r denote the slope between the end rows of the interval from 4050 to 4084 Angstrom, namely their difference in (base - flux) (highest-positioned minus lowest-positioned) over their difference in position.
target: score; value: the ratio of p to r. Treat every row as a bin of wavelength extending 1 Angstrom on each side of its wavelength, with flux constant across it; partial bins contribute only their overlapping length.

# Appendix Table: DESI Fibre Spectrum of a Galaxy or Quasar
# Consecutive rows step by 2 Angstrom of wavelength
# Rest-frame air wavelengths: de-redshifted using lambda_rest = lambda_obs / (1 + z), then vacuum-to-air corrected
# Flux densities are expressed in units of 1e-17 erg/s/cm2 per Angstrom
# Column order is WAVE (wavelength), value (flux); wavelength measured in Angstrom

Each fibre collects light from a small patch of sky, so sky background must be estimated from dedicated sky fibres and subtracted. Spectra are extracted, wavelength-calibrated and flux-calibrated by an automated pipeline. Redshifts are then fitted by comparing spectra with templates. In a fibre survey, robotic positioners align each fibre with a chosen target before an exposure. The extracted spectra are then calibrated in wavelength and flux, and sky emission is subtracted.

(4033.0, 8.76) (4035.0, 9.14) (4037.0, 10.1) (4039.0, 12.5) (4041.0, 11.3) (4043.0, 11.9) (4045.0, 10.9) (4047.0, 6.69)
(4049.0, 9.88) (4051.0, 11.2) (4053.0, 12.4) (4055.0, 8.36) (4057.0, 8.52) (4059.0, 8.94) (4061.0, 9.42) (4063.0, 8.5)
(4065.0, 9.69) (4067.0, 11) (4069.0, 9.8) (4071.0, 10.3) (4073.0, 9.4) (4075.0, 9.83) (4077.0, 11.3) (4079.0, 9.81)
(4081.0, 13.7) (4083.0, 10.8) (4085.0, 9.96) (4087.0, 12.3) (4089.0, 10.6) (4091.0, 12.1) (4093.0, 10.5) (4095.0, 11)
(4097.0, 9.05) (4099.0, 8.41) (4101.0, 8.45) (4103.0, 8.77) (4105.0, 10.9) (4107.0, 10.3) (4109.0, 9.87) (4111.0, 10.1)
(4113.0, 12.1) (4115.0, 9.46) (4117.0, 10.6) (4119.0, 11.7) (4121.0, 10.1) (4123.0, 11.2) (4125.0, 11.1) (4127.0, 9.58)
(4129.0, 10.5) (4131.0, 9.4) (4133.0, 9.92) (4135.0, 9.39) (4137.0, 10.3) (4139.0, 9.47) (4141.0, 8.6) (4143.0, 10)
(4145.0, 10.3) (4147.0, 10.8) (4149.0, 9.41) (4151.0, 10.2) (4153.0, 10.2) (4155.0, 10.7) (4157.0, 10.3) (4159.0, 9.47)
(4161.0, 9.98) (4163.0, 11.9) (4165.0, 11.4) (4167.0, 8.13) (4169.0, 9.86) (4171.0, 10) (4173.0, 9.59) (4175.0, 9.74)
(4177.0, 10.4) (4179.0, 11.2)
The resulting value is -2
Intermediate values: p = -0.02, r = 0.010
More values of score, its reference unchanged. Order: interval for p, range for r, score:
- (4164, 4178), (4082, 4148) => -27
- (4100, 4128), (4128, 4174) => -3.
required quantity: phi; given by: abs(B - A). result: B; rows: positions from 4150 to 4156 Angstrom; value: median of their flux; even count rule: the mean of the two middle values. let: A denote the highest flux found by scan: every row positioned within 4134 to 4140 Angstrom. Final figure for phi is 0.1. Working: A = 10.3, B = 10.2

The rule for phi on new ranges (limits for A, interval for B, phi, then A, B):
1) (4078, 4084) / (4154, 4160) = 3.4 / 13.7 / 10.3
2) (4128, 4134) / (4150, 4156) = 0.3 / 10.5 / 10.2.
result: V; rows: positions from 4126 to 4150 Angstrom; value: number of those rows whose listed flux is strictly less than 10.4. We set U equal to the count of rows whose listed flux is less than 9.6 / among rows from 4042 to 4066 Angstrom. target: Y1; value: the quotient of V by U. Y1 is 1.7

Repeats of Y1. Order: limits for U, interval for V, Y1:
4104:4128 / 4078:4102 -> 2.5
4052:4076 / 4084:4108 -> 1.0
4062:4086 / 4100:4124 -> 3.5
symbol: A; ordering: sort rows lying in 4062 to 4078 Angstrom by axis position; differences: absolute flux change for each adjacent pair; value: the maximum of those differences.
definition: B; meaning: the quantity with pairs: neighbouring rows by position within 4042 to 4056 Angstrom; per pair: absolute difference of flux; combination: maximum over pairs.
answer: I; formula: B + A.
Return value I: 5.7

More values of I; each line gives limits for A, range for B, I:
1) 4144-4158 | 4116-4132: 3.0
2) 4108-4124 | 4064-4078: 4.1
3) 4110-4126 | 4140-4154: 4.0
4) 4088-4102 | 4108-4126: 4.6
